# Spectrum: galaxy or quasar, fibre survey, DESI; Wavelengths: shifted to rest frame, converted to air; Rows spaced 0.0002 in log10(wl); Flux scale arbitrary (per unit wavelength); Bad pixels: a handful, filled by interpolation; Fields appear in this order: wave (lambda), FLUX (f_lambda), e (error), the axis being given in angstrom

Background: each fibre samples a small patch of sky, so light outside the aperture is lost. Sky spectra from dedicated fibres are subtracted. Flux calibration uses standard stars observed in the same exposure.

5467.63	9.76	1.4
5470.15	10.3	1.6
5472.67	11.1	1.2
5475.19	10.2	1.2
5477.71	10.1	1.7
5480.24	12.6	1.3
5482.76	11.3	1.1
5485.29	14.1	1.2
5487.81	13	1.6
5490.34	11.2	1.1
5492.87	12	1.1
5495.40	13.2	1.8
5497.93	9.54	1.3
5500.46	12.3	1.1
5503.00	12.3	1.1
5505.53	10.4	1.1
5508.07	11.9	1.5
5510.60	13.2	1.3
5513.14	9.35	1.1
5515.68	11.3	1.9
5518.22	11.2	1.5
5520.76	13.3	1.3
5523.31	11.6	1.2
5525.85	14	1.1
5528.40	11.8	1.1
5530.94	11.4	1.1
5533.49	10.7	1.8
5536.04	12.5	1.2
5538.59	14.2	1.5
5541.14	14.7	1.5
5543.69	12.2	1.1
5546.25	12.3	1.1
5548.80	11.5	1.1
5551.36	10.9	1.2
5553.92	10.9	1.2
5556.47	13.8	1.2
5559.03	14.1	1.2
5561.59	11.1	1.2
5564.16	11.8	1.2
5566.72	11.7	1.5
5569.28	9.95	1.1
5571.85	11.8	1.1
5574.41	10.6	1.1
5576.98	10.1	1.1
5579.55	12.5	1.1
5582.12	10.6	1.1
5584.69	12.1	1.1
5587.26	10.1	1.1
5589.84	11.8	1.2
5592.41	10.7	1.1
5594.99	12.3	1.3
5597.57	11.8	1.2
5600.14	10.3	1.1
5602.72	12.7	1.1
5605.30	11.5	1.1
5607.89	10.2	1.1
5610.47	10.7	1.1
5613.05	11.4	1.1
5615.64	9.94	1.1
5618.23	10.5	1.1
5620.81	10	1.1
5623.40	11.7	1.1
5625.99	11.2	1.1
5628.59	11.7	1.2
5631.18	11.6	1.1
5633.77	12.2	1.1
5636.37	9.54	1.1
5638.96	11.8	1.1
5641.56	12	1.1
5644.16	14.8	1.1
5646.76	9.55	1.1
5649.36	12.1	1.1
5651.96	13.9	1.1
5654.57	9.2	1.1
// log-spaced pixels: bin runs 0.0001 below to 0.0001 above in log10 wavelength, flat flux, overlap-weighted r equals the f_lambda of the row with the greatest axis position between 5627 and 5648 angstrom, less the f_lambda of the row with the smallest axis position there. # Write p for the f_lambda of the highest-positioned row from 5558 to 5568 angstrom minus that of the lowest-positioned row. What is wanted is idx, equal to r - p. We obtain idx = 0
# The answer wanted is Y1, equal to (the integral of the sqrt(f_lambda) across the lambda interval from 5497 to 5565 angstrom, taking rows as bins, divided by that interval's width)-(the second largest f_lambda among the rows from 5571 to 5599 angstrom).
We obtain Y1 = -8.8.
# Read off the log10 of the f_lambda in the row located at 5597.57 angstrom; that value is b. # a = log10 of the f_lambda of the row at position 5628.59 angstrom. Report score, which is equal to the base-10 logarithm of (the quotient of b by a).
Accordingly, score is 0.002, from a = 1.07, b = 1.07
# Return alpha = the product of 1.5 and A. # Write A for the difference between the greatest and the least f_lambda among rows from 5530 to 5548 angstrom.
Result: 6.0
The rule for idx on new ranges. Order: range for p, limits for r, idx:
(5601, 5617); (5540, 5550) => 0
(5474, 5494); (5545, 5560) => 0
